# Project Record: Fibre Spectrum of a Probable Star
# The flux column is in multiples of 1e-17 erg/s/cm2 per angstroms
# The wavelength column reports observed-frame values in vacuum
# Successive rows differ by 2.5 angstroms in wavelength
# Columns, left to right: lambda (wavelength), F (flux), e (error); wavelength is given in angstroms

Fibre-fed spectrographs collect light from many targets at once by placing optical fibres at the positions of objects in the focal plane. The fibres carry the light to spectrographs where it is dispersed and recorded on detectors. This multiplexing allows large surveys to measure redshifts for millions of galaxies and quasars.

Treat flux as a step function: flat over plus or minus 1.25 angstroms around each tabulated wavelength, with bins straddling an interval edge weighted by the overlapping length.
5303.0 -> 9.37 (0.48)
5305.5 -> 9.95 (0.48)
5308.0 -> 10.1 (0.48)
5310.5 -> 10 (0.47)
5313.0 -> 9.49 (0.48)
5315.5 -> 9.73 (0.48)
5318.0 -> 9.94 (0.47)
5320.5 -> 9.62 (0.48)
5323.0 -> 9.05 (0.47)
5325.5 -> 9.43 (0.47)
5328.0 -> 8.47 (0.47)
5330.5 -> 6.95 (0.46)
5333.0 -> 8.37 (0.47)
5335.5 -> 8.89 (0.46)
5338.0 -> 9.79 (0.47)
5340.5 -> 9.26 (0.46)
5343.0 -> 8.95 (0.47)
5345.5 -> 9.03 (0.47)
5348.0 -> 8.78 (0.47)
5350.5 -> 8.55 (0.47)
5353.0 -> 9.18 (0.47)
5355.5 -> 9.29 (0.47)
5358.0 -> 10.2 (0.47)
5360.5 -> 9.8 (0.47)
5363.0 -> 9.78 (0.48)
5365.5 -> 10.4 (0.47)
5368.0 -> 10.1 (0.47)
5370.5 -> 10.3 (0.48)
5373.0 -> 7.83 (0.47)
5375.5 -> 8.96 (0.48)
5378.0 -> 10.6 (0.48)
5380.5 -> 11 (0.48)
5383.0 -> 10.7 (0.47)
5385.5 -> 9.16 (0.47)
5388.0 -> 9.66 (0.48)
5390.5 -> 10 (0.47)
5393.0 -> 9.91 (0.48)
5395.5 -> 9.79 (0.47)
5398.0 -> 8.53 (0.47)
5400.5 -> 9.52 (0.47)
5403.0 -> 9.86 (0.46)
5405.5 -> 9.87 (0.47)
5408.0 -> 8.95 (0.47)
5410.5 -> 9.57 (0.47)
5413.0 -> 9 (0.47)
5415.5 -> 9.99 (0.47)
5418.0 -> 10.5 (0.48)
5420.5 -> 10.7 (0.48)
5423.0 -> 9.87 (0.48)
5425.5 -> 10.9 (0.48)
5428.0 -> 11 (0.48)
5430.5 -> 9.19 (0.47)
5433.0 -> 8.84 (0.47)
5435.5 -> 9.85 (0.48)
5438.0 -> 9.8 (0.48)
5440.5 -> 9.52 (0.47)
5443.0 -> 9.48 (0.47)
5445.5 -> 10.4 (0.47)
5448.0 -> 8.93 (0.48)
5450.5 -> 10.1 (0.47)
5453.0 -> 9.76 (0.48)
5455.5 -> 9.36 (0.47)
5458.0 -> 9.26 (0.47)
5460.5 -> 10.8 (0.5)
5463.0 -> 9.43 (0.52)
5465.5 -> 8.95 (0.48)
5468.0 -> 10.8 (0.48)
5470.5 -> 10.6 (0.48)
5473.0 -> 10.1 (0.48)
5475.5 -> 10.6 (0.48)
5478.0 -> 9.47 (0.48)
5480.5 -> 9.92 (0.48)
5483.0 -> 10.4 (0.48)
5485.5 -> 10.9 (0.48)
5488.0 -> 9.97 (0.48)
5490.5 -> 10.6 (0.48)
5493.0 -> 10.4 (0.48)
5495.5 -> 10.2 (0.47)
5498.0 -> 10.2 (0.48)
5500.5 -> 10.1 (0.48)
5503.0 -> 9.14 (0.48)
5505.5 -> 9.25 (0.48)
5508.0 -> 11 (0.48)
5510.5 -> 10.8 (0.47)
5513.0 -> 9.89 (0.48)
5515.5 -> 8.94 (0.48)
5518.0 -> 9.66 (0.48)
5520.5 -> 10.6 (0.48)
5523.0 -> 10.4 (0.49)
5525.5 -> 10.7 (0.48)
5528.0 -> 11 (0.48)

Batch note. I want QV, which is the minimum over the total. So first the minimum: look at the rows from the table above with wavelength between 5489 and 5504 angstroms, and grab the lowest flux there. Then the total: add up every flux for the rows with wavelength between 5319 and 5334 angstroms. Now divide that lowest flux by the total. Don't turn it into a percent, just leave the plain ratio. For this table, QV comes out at 0.176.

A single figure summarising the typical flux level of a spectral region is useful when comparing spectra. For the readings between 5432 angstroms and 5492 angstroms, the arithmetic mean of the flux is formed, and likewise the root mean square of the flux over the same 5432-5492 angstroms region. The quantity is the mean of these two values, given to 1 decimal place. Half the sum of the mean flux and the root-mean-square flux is 9.9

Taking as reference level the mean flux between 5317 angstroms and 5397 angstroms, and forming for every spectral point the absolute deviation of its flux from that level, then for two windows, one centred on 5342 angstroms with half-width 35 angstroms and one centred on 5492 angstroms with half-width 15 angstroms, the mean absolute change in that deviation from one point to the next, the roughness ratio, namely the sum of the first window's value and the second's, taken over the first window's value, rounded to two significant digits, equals 1.8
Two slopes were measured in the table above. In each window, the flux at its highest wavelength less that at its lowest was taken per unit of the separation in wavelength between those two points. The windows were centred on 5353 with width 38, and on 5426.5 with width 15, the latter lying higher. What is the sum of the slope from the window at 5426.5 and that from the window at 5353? -0.11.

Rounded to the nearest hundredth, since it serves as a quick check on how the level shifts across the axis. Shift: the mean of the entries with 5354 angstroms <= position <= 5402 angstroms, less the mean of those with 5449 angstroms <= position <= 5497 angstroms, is -0.32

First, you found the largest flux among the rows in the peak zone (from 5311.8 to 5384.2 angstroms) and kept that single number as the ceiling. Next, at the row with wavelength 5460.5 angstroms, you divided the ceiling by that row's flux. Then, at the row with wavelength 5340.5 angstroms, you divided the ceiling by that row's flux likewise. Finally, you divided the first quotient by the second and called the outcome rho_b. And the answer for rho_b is 0.86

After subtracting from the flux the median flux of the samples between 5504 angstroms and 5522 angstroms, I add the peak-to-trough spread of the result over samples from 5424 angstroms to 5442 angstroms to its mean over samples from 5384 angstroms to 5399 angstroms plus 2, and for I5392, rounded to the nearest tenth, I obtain 3.8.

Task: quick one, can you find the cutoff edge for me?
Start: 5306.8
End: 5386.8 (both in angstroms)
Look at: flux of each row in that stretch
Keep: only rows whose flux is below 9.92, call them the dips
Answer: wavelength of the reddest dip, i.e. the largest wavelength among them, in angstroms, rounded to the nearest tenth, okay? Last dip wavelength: 5385.5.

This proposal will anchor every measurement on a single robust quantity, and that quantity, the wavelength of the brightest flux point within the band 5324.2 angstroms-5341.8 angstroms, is 5338.0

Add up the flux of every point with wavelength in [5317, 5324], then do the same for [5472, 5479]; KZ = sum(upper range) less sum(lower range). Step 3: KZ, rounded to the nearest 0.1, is 1.6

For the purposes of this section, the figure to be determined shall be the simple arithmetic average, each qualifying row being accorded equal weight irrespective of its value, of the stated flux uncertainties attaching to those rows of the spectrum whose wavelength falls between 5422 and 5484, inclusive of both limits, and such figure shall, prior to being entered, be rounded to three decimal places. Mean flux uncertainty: 0.479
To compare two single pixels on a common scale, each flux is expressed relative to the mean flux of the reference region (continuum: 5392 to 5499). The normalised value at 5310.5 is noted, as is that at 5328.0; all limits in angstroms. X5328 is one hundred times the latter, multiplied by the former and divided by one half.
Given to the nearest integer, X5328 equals 173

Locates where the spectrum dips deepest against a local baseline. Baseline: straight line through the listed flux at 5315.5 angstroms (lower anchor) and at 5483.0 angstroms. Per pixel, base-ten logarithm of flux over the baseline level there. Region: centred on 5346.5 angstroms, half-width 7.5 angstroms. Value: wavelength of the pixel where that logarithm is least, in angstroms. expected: 5350.5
